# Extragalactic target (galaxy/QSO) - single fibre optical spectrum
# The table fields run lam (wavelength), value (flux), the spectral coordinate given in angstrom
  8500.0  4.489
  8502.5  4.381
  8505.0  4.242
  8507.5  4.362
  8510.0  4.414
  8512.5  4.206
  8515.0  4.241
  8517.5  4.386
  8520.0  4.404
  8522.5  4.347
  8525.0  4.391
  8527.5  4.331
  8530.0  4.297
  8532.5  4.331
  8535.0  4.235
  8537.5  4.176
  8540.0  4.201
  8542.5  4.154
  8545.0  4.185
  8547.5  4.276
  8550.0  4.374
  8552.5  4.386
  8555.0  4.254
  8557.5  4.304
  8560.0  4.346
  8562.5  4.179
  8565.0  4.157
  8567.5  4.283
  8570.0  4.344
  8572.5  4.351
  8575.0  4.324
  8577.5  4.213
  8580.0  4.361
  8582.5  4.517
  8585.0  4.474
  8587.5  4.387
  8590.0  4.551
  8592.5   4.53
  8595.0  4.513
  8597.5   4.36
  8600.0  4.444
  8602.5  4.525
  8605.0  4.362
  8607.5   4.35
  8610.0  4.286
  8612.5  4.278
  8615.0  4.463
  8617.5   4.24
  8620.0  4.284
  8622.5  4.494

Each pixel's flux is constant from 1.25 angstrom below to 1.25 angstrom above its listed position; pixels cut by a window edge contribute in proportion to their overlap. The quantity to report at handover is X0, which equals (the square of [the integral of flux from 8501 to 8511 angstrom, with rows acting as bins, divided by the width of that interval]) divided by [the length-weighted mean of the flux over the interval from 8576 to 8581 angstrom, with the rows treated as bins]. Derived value 4.42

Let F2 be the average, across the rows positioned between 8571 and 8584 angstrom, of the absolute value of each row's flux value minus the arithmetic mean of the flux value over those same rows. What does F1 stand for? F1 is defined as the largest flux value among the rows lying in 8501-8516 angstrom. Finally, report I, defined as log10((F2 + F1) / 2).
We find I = 0.351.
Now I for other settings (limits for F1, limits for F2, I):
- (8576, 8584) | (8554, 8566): 0.360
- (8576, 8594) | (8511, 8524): 0.364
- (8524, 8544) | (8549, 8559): 0.346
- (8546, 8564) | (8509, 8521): 0.349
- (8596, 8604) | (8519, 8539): 0.360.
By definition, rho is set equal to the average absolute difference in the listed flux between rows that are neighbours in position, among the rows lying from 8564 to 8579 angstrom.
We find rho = 0.066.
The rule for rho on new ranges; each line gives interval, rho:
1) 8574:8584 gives 0.138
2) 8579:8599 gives 0.092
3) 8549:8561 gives 0.059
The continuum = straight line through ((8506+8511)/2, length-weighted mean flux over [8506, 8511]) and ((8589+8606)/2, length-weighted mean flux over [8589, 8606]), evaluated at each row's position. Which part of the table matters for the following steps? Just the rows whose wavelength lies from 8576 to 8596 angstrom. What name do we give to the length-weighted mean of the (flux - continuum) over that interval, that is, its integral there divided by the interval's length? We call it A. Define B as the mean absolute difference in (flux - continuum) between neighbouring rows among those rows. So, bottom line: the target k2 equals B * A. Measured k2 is -0.0016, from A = -0.02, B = 0.091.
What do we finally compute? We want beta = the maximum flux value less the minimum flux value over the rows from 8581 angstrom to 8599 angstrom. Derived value 0.19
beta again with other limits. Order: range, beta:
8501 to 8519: 0.21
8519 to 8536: 0.17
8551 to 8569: 0.23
